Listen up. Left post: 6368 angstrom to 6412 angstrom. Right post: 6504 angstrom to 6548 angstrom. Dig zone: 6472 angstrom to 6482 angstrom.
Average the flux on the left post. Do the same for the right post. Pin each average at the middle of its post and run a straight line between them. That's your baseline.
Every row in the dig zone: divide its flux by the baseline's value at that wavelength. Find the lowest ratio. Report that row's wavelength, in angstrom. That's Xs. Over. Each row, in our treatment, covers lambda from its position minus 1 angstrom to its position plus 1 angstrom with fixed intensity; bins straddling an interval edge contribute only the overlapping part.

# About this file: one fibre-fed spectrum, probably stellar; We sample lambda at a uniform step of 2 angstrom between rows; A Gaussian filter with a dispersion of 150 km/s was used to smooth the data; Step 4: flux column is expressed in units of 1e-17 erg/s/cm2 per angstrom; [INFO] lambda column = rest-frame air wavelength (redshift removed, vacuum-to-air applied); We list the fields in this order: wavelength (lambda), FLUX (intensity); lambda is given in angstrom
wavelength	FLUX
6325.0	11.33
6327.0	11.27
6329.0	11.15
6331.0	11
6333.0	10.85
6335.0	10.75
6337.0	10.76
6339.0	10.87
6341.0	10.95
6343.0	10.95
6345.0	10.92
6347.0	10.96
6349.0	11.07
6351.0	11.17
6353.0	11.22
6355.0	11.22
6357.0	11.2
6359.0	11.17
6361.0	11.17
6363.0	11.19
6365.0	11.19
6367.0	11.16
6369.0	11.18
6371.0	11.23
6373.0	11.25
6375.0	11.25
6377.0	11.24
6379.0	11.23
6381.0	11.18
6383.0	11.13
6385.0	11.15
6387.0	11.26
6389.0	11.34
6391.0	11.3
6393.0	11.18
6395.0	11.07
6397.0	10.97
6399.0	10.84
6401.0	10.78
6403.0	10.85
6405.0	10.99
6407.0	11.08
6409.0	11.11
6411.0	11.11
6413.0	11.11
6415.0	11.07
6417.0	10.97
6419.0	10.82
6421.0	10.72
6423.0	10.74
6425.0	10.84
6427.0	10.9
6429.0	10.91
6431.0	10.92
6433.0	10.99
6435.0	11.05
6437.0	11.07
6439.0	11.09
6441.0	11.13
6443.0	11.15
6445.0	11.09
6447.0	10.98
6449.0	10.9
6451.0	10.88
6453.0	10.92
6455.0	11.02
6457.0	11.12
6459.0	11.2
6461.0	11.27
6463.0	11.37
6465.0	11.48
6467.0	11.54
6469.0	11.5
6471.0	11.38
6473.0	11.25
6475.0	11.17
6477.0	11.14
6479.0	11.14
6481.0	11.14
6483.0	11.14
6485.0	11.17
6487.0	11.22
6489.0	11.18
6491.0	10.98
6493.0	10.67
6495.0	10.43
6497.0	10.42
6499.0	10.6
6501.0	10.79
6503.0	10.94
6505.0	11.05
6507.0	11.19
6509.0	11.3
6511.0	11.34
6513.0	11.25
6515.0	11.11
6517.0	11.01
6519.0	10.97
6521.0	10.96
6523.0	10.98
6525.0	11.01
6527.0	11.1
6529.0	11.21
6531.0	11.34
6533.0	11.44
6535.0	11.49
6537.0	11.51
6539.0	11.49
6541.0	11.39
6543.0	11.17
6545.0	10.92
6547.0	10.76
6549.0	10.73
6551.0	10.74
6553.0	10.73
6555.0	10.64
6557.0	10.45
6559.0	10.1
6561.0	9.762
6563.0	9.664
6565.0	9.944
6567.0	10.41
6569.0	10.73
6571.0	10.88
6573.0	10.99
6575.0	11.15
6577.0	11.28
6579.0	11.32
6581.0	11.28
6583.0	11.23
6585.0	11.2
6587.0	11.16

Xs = 6481.0 angstrom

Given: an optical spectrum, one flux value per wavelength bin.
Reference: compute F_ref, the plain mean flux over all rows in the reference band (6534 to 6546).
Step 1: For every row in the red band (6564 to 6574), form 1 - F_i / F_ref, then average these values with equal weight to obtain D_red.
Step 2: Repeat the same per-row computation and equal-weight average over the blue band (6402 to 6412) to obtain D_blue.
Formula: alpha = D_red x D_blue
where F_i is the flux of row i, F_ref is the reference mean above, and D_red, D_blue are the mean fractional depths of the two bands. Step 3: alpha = 0.0017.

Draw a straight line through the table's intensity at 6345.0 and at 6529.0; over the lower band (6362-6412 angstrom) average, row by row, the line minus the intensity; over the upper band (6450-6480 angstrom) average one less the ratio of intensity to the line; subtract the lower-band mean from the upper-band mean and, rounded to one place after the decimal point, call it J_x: 0.1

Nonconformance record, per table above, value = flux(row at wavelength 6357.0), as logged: 11.2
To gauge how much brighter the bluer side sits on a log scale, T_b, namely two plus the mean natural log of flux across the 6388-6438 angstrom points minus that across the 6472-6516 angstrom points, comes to 2.00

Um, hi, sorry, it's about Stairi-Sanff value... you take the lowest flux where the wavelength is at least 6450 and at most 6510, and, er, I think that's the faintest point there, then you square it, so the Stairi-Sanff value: 109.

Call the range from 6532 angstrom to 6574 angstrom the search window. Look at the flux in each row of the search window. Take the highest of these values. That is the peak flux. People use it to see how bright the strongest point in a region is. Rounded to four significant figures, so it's 11.51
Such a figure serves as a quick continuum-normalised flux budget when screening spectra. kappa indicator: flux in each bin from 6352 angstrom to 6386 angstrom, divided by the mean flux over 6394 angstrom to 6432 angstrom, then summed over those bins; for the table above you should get 17.4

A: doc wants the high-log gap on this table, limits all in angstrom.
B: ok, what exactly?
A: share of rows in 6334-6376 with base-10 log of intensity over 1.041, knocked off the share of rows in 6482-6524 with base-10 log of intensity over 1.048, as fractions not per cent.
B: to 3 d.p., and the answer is -0.333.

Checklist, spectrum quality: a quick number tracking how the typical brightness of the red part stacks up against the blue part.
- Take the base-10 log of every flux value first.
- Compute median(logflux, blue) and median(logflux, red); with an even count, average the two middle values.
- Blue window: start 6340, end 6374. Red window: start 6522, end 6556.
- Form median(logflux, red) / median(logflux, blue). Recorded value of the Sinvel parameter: 1.00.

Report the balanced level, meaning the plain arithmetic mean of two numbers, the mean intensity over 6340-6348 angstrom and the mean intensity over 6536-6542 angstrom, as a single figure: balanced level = 11.2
